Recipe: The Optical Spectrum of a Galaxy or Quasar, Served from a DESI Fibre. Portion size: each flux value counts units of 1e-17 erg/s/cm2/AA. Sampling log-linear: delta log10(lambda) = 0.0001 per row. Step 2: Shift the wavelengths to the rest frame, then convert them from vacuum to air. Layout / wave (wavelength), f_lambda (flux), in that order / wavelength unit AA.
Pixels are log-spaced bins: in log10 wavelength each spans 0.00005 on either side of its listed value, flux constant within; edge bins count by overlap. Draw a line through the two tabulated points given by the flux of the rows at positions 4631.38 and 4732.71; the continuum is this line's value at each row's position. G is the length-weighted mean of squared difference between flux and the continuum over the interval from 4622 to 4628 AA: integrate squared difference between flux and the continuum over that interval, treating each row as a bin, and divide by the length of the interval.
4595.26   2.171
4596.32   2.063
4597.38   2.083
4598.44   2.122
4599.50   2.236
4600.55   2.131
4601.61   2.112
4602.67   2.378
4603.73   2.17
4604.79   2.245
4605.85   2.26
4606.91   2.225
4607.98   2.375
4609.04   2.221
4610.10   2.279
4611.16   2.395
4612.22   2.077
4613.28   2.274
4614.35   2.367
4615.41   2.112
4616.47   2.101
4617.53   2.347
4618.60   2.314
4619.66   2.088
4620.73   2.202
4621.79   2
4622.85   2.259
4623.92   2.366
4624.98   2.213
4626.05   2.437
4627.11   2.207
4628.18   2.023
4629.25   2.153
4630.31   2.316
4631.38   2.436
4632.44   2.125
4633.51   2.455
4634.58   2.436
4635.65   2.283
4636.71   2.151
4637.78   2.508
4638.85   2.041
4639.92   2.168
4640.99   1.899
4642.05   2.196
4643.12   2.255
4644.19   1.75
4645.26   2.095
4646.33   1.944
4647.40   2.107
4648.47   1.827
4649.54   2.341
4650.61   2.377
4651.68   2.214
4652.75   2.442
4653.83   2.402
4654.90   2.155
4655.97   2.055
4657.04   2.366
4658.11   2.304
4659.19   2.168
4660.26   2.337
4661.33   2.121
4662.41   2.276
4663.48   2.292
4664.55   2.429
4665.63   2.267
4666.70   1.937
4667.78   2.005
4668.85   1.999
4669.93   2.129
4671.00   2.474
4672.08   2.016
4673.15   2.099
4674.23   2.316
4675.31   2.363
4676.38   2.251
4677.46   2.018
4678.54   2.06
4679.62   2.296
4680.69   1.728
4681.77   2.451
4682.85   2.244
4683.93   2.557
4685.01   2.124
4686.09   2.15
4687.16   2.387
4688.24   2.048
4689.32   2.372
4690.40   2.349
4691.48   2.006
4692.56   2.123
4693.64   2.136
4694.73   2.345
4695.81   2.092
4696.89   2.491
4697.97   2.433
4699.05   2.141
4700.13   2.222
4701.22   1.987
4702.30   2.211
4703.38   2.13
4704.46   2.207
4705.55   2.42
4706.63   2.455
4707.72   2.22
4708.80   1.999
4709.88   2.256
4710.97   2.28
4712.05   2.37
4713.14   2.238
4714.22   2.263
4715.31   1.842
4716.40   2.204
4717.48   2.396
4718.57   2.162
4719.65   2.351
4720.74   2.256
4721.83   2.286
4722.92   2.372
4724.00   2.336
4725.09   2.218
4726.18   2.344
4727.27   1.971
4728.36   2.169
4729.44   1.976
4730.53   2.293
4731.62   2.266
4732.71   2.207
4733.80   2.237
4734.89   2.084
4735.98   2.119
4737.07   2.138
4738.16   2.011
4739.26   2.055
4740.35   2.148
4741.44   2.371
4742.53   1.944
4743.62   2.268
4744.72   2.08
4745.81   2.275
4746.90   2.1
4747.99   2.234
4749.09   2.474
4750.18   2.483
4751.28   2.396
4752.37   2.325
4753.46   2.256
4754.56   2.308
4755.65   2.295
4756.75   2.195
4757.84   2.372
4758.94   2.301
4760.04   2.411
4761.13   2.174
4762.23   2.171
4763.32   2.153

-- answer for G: 0.050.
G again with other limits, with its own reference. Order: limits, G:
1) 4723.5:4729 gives 0.019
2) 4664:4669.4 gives 0.087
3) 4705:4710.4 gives 0.026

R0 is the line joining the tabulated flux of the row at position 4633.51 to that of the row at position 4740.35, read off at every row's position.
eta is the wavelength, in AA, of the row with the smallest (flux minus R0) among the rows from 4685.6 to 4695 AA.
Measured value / 4691.48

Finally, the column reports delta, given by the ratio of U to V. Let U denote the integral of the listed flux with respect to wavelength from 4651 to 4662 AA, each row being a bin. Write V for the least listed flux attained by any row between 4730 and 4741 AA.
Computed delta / 12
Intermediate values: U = 25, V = 2.011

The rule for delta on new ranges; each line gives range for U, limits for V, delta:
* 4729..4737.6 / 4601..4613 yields 9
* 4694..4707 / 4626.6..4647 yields 17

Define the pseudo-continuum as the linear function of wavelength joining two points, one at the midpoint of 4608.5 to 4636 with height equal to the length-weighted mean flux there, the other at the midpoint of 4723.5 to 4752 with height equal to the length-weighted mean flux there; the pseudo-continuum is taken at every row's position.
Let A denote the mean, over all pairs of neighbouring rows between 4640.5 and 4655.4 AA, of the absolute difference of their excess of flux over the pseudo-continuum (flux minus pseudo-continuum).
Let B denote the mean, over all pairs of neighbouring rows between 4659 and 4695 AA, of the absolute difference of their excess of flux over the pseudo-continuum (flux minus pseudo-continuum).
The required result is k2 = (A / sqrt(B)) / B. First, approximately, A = 0.233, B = 0.21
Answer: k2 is 2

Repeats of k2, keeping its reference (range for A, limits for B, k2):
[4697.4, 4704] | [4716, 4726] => 4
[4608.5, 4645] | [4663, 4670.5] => 4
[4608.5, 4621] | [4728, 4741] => 5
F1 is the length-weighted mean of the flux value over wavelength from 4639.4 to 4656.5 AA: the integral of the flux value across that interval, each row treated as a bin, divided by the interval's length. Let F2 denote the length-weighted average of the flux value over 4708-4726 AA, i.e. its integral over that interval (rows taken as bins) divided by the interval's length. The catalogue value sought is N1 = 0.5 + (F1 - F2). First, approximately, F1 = 2.14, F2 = 2.24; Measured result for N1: 0.40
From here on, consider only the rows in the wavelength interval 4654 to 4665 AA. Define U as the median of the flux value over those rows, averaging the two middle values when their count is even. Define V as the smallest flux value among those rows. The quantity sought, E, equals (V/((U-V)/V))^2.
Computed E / 340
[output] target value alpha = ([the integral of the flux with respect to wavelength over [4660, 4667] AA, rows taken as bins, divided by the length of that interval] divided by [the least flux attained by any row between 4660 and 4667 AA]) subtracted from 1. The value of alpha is -0.16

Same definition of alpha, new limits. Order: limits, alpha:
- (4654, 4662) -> -0.08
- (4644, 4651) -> -0.18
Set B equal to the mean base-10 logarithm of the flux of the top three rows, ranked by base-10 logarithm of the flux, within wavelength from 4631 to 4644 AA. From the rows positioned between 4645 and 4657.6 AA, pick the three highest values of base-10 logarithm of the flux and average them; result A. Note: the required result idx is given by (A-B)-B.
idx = -0.403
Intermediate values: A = 0.381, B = 0.392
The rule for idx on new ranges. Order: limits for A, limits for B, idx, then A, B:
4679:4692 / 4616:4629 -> -0.363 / 0.392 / 0.377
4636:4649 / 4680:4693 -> -0.419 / 0.365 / 0.392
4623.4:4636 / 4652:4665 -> -0.381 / 0.388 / 0.385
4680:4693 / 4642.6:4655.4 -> -0.371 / 0.392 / 0.381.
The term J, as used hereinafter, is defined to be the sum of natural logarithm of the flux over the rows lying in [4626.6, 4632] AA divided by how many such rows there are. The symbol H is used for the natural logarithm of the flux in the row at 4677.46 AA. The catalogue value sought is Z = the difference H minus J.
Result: -0.097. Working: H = 0.70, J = 0.80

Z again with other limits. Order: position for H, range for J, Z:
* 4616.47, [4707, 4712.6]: -0.056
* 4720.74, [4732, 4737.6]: 0.045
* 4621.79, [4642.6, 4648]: -0.011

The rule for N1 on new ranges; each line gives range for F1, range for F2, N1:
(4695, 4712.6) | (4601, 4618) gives 0.50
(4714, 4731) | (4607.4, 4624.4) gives 0.48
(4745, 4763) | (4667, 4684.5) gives 0.61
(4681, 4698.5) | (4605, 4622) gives 0.53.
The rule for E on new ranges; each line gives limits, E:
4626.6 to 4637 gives 340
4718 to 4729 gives 168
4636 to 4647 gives 67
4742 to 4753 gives 133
